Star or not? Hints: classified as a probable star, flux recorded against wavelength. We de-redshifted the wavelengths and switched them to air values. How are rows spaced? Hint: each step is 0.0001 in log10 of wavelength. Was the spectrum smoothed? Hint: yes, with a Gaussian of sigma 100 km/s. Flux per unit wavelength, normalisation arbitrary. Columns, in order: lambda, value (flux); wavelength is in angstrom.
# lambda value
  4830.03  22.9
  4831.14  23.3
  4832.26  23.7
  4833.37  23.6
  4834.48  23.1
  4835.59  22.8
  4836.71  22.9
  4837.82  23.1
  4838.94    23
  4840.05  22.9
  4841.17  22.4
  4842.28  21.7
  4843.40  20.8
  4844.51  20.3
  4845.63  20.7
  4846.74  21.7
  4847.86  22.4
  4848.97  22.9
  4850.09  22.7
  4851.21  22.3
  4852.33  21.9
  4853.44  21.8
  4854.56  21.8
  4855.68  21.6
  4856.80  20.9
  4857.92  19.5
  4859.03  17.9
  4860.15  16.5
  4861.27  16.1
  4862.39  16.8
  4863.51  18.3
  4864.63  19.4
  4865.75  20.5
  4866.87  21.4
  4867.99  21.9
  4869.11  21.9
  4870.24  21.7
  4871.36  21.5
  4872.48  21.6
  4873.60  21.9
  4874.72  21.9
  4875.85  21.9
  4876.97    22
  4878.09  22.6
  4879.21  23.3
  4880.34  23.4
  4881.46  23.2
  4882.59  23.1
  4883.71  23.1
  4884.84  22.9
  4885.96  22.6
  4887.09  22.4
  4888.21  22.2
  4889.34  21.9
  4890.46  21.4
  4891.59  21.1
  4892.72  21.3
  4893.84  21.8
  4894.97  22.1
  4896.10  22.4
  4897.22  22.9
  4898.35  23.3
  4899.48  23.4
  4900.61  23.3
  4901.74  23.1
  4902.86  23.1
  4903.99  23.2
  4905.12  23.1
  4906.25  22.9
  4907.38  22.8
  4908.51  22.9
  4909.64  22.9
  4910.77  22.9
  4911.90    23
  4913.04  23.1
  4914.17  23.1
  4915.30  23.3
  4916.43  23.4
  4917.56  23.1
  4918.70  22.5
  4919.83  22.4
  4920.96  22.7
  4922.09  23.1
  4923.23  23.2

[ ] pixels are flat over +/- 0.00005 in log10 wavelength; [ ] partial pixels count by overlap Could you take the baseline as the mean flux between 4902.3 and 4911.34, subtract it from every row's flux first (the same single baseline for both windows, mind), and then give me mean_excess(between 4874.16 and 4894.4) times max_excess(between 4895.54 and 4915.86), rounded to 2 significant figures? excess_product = -0.27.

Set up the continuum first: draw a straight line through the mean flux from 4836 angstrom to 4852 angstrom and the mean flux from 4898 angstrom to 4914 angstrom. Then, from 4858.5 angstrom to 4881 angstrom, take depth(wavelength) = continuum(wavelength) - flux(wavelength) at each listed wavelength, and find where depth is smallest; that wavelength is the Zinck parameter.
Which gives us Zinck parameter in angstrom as 4880.34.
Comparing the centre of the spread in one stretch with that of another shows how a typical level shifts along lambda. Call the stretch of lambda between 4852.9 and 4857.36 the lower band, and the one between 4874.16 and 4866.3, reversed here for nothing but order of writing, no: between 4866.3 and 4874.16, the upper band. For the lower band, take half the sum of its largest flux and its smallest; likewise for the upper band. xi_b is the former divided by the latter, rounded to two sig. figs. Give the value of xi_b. 0.99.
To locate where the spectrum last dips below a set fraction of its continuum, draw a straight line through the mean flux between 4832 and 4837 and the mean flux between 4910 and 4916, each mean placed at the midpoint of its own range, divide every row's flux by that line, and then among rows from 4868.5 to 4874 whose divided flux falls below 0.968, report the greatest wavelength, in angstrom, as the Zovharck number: 4873.60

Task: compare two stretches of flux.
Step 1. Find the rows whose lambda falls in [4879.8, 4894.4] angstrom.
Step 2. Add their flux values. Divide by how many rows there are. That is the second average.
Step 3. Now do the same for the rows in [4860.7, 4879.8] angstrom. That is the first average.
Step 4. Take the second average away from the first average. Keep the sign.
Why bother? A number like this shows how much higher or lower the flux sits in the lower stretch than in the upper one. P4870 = -1.5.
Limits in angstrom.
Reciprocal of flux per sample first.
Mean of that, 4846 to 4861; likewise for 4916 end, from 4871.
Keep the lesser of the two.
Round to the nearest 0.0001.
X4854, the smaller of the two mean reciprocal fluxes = 0.0443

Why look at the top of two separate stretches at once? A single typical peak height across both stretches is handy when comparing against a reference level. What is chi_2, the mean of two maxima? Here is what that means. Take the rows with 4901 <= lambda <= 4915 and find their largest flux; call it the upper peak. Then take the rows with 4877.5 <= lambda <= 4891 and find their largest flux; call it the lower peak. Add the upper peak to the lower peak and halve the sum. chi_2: 23.3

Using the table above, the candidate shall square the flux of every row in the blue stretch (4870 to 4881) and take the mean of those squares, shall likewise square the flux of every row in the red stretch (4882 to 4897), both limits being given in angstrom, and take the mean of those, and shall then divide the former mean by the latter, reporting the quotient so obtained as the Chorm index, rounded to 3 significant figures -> 1.00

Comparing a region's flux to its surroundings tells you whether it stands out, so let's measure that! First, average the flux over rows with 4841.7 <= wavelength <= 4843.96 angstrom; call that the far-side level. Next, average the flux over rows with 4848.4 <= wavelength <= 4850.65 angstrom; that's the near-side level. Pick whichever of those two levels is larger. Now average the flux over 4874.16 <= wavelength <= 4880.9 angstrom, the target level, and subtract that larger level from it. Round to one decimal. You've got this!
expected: -0.3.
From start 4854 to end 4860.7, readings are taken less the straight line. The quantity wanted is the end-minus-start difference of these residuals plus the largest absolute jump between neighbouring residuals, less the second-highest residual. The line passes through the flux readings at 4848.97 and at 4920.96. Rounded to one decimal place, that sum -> -2.4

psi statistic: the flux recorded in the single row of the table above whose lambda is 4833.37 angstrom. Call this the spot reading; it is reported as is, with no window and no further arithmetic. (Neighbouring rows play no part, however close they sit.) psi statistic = 23.6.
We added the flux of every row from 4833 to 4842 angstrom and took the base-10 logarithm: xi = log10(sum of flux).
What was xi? 2.26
